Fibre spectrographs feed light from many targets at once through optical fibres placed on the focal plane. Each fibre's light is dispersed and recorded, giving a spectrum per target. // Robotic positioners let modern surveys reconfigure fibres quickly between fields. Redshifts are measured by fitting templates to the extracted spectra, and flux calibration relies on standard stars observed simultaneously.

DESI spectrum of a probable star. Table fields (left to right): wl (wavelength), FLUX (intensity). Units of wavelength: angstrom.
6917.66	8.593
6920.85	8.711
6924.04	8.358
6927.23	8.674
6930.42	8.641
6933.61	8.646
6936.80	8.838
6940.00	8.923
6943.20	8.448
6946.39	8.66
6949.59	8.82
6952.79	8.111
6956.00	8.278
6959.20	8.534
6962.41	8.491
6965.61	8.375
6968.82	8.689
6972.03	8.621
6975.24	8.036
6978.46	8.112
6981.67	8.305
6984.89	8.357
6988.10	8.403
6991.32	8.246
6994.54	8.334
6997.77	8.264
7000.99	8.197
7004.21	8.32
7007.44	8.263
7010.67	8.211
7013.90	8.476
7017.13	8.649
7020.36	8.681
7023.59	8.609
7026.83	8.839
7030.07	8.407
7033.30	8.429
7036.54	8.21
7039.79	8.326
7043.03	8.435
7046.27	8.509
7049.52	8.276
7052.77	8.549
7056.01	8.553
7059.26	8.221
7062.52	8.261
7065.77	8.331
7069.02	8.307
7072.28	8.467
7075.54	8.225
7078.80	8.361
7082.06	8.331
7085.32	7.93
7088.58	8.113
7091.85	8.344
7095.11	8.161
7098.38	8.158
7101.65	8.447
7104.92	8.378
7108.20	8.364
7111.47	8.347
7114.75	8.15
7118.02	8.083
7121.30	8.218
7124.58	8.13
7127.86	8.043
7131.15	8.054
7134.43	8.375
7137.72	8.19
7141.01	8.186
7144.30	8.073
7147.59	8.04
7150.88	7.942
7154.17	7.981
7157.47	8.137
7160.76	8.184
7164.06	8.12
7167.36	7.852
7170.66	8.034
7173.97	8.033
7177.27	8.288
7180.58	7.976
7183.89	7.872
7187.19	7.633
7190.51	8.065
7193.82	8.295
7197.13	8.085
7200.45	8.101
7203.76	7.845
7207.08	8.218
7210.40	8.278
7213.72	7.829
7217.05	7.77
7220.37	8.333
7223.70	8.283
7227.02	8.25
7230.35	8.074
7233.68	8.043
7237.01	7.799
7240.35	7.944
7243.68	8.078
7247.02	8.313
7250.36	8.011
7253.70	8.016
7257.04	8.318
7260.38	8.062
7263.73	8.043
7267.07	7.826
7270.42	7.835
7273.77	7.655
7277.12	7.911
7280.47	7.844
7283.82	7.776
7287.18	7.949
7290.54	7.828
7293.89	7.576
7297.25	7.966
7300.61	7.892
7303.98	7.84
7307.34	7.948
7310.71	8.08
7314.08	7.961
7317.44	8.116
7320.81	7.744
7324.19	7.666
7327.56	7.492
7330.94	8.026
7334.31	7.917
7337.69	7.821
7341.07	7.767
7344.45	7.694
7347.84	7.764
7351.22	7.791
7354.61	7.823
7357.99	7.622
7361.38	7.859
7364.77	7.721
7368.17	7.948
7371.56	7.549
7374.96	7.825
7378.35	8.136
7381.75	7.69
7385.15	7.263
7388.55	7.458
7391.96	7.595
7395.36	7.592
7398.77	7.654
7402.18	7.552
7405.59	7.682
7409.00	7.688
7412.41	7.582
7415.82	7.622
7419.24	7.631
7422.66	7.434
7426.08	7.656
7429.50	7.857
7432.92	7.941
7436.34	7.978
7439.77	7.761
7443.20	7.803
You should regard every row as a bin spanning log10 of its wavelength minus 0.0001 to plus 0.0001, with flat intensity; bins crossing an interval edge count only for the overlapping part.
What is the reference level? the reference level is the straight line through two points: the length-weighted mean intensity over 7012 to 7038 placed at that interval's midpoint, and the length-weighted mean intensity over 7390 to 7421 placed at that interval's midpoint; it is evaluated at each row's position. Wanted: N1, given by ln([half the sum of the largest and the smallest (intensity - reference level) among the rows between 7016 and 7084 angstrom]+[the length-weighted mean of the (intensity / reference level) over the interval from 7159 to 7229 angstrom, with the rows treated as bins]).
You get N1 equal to -0.01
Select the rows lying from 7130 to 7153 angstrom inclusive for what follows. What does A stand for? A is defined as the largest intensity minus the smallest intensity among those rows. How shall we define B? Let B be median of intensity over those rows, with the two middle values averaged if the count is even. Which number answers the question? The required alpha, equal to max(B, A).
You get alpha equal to 8.07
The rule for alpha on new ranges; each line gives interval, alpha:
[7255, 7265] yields 8.06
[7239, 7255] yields 8.02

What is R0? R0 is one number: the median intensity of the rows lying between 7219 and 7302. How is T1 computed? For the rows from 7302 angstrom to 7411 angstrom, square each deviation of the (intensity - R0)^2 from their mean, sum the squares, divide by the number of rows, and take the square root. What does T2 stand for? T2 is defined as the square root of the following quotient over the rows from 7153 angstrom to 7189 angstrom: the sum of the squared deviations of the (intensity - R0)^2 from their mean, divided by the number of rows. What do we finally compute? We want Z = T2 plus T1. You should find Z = 0.14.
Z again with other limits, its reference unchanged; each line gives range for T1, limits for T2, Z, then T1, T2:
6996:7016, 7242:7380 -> 0.12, 0.070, 0.05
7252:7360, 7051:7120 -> 0.15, 0.052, 0.10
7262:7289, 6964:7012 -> 0.17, 0.029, 0.14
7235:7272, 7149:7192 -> 0.08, 0.044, 0.04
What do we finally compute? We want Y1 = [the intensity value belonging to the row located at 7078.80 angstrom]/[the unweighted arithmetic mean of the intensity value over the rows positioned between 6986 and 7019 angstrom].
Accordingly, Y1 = 1.00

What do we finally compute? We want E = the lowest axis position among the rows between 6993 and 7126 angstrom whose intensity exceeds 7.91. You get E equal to 6994.54 angstrom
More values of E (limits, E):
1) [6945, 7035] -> 6946.39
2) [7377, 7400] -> 7378.35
